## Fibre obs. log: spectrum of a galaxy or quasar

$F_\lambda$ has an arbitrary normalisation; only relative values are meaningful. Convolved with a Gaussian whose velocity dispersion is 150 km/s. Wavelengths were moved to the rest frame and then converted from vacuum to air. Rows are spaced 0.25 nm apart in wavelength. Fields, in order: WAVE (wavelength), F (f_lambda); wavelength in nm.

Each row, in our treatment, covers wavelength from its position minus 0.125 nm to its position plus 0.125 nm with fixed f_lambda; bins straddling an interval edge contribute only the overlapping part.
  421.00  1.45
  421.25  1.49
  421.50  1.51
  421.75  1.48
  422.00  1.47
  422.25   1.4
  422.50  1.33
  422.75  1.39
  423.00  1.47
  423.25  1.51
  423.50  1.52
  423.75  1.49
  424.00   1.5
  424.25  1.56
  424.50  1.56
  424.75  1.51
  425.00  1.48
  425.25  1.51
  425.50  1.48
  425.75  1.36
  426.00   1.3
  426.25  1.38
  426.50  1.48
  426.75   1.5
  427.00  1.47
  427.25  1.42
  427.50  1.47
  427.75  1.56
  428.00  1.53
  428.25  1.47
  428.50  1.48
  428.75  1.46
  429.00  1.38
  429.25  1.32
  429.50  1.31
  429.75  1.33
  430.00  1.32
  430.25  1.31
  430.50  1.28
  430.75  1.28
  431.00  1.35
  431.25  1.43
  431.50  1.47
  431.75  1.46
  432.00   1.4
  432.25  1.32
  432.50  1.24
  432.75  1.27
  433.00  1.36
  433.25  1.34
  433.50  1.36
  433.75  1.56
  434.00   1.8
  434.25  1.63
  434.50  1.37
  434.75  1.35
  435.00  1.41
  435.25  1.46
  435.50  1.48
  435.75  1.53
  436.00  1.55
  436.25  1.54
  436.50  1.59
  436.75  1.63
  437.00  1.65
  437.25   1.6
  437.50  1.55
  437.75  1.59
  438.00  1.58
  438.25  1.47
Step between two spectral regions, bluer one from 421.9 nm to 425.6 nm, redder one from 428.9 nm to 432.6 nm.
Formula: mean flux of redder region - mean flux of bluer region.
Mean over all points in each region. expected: -0.13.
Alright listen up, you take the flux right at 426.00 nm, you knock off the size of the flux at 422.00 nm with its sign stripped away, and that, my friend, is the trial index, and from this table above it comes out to -0.17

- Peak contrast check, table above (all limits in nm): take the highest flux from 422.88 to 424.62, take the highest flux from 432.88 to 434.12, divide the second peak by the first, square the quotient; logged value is 1.33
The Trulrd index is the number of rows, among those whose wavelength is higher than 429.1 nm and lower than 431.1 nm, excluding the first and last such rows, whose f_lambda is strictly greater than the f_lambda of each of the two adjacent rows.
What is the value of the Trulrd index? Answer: 1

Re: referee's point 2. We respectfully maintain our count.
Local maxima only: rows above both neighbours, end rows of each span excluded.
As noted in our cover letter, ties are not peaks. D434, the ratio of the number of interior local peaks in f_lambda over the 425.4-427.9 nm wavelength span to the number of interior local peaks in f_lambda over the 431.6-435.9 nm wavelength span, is 0.5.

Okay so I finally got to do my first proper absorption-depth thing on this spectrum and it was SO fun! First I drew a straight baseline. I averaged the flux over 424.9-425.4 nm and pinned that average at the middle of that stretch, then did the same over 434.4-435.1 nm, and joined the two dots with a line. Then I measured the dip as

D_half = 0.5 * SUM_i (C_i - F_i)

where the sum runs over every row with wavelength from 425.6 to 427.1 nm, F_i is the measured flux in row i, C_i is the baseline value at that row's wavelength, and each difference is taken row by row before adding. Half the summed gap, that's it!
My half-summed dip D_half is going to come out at 0.2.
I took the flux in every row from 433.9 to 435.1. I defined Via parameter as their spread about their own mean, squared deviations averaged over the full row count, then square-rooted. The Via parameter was 0.18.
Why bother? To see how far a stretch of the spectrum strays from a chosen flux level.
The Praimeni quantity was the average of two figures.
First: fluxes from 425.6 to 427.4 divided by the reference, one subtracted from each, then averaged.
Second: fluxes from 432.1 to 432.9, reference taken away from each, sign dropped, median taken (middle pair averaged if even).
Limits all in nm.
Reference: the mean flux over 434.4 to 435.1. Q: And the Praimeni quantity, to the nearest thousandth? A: 0.068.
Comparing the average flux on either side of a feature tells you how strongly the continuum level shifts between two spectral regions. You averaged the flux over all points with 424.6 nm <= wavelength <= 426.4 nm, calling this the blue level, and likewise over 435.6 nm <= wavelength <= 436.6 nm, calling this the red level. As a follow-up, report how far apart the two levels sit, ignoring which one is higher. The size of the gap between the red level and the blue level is 0.12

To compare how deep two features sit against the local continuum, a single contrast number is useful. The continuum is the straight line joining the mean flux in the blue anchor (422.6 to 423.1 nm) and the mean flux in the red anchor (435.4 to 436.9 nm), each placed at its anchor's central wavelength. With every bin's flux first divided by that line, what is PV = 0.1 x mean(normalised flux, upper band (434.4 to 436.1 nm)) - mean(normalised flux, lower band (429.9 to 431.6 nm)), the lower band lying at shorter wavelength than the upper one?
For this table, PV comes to -0.803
